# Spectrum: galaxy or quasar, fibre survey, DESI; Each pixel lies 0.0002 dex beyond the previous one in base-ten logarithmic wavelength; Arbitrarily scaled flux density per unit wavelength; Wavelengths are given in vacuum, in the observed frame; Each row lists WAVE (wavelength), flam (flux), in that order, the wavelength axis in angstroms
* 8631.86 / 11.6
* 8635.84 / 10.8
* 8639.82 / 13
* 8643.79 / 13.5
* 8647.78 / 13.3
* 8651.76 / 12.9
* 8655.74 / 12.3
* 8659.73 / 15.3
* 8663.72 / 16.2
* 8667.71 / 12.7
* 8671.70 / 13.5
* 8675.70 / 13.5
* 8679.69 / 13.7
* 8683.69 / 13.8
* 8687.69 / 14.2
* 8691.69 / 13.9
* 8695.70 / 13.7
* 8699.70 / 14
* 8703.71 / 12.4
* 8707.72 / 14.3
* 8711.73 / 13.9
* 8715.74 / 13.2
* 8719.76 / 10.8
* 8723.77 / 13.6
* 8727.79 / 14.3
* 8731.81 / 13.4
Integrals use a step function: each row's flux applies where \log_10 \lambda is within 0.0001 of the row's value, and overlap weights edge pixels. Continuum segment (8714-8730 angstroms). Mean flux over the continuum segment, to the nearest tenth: 13.0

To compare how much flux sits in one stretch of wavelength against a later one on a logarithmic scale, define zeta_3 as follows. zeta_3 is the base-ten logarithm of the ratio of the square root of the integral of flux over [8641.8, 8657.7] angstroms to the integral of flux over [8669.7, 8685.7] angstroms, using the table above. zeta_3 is -1.18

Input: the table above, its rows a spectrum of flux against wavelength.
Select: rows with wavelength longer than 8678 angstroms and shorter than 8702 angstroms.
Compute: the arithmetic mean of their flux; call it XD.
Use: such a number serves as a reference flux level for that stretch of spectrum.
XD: 13.9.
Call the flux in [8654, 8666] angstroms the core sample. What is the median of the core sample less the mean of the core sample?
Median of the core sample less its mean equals 0.70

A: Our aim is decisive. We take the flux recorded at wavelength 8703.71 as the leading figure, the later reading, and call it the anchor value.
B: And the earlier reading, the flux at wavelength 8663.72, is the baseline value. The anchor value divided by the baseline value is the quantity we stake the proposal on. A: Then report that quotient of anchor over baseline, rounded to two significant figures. 0.77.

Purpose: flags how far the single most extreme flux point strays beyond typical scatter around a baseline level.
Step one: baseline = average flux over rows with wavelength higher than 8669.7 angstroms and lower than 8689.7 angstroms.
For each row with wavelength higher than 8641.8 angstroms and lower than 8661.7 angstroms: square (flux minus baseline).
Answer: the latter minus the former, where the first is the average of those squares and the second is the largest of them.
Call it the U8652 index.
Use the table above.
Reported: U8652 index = 1.3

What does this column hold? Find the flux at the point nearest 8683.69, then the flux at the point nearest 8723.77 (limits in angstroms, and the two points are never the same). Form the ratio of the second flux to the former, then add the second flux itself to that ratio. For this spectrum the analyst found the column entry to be 14.6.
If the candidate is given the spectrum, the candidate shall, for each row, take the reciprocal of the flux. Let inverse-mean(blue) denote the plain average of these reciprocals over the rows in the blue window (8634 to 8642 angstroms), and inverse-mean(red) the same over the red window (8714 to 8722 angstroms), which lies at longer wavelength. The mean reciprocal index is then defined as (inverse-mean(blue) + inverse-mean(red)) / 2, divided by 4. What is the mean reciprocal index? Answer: 0.0211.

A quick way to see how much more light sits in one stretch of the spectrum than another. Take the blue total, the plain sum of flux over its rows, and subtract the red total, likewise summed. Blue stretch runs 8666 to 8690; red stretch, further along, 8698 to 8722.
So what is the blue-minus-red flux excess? 3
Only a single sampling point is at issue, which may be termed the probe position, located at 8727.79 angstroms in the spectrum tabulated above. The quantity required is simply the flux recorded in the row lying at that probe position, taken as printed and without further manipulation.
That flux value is 14.3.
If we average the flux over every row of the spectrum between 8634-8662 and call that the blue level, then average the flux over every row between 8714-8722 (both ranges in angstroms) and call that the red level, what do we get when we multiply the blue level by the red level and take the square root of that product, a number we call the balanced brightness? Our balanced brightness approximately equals 12.5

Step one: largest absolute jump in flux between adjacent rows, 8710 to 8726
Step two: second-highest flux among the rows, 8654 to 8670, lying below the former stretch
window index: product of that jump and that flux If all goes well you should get 43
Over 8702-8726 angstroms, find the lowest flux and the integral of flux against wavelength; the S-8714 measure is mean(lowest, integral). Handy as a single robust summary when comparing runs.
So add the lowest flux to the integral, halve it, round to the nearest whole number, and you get 162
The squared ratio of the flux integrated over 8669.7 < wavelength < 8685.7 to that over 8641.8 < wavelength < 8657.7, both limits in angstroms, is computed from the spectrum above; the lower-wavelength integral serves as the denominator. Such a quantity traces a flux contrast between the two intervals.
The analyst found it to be 1.11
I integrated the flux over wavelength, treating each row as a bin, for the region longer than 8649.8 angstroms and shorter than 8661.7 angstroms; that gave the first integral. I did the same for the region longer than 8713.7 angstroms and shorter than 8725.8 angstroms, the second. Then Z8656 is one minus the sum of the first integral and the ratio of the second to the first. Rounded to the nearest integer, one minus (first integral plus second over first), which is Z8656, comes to -161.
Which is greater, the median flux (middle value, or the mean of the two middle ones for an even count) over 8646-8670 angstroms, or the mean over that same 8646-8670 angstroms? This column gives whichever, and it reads 13.8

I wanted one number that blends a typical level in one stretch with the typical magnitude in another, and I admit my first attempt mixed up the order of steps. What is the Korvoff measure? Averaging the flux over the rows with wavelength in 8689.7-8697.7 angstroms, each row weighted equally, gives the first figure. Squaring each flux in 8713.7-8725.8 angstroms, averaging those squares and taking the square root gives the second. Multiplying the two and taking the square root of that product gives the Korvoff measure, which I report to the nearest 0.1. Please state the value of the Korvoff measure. 13.2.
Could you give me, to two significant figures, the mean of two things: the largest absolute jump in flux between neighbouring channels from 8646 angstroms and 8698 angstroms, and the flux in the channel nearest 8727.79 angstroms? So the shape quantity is 8.9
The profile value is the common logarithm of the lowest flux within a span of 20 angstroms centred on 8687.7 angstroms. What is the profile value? 1.14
